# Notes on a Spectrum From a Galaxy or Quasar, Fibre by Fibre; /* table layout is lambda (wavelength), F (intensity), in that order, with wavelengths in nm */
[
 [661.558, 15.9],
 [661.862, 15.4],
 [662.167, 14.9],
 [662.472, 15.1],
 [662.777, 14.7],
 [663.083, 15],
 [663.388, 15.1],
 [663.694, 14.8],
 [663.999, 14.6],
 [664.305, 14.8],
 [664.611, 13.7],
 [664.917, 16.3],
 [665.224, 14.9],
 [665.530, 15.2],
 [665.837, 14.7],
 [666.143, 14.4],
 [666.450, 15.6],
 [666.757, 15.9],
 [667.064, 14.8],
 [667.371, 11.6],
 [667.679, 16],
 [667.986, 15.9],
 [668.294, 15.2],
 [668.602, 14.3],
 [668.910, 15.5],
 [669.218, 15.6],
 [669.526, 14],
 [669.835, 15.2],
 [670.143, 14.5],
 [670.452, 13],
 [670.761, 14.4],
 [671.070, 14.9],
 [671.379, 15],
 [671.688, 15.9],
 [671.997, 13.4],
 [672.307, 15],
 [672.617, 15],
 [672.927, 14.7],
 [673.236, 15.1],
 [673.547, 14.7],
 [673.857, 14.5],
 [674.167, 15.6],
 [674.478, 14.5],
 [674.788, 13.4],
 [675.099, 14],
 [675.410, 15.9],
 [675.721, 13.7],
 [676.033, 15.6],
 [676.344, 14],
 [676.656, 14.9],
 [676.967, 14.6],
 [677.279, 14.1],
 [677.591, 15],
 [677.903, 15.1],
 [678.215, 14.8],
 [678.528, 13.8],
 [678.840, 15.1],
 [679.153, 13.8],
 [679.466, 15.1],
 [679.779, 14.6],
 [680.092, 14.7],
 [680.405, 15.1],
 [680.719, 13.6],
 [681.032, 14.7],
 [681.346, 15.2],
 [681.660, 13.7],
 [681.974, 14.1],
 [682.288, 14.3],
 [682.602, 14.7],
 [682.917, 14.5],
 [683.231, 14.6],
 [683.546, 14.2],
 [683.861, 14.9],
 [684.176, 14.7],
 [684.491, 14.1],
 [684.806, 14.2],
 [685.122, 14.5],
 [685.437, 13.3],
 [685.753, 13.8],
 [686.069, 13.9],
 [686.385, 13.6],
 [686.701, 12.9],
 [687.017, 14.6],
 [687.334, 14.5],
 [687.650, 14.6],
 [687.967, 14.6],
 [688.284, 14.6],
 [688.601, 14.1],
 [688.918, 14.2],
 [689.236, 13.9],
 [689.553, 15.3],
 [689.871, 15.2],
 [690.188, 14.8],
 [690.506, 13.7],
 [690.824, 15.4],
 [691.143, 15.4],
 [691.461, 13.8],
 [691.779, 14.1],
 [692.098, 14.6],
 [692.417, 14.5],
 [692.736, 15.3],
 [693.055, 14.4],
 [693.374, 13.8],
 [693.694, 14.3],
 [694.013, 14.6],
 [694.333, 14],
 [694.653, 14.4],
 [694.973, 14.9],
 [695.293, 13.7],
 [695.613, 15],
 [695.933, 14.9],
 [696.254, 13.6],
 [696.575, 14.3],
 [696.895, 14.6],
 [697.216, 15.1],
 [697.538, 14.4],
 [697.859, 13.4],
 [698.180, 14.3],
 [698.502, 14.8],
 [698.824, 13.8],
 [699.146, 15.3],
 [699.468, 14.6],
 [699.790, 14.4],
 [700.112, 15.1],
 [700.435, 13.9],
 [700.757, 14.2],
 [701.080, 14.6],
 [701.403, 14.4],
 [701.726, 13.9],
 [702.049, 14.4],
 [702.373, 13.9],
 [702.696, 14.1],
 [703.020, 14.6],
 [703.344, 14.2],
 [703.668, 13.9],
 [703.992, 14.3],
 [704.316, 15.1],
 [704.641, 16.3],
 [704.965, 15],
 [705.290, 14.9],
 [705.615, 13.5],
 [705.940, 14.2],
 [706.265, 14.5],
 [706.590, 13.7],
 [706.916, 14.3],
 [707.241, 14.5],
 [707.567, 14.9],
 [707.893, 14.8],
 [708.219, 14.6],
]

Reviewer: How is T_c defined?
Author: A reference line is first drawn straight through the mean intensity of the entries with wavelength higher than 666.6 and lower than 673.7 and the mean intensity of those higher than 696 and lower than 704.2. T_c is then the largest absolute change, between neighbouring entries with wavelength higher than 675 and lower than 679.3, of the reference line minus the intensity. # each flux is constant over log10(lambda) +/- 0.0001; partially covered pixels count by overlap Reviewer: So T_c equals 2.20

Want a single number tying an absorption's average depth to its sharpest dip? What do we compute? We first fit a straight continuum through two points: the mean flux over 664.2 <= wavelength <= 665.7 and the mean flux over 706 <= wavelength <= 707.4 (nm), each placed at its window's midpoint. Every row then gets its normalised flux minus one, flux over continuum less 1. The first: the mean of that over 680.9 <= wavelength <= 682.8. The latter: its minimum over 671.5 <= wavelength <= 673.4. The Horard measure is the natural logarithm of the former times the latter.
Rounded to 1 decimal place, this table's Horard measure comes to -6.5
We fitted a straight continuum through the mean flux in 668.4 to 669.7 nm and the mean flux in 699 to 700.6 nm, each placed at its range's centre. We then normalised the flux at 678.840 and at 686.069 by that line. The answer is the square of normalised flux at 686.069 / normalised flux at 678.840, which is 0.85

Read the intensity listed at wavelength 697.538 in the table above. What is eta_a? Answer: 14.4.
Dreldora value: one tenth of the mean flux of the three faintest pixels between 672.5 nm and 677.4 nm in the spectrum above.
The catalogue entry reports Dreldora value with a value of 1.37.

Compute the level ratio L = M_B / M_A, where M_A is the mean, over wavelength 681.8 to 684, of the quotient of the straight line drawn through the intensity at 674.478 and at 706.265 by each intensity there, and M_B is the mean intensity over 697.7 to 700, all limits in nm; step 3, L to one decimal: 14.3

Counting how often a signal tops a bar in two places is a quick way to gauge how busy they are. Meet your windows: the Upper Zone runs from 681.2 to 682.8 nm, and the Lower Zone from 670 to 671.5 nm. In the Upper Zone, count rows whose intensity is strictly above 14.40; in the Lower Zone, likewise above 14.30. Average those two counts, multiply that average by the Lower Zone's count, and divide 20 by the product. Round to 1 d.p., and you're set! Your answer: 1.7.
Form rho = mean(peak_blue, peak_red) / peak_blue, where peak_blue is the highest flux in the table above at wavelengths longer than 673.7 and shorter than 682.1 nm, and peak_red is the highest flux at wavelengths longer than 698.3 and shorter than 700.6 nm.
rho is 0.98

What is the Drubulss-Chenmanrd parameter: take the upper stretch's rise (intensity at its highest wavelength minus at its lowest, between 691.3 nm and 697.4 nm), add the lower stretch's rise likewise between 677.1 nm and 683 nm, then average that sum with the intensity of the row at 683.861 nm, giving 8.30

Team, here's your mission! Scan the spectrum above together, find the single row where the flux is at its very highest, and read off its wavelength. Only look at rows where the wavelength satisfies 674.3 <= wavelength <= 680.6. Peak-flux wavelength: 675.410 nm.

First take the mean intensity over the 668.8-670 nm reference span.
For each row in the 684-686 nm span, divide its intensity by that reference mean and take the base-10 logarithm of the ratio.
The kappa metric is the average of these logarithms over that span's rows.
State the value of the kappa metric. -0.029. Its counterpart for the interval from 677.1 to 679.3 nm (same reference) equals -0.016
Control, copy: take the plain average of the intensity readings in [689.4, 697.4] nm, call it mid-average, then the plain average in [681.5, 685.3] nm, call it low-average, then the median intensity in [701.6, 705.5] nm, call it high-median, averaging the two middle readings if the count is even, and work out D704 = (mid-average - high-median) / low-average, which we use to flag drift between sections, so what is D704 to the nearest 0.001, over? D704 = 0.014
